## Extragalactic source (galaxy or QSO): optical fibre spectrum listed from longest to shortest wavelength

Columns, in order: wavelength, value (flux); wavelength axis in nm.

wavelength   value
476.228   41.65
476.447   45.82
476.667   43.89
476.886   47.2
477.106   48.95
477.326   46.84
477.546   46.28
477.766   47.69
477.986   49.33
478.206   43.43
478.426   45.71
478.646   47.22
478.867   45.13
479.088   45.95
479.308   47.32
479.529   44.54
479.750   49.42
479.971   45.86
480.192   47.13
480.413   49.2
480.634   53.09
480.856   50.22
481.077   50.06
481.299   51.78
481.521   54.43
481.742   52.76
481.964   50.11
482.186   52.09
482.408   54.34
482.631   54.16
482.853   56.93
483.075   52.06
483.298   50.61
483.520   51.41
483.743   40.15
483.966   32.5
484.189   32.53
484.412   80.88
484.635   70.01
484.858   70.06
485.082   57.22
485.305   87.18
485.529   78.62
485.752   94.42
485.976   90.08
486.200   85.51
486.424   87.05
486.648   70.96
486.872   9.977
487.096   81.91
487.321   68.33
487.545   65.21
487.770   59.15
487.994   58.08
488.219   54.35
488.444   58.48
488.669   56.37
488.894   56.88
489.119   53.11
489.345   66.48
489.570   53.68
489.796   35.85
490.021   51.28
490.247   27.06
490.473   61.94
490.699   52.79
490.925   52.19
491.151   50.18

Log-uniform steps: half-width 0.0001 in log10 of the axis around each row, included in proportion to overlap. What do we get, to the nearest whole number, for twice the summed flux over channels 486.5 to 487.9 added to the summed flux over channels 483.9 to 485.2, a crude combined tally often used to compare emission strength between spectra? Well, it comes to 1054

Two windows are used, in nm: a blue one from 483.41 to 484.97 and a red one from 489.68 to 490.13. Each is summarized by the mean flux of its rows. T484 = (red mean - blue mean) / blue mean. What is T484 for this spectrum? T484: -0.2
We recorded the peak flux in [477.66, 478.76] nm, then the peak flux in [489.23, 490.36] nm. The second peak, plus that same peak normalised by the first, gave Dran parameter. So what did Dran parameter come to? 68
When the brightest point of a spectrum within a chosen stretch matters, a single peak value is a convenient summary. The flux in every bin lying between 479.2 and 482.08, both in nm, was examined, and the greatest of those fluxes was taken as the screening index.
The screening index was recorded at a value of 54.43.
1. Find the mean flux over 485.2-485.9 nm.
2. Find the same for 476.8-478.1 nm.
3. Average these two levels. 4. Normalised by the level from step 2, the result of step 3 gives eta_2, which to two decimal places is 1.41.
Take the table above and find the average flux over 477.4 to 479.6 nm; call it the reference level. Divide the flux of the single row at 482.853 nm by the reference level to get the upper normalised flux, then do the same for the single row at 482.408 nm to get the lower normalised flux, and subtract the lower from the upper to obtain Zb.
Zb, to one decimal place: 0.1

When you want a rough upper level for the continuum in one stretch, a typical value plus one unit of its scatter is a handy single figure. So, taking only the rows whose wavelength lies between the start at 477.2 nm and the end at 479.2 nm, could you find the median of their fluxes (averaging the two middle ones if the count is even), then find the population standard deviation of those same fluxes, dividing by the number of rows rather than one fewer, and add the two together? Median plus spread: 48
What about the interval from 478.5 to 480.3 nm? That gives 48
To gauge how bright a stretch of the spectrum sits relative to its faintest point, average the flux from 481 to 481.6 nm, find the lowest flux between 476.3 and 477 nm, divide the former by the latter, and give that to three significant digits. 1.19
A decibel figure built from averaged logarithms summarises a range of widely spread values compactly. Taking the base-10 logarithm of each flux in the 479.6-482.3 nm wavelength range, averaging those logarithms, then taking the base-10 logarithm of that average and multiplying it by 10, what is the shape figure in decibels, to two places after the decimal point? 2.31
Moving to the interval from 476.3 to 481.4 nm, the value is 2.24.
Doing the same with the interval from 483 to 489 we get 2.47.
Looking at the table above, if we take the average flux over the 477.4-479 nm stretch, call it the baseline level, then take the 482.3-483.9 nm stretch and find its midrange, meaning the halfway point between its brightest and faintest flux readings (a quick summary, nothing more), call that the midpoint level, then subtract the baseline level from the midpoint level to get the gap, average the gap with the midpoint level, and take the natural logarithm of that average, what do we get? 3.23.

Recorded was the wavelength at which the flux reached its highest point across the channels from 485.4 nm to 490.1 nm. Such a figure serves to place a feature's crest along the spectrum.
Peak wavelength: 485.752 nm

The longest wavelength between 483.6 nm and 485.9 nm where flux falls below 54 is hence 484.189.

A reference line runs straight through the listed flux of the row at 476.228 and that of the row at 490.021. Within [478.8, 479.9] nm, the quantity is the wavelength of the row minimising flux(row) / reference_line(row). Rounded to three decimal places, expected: 479.529 nm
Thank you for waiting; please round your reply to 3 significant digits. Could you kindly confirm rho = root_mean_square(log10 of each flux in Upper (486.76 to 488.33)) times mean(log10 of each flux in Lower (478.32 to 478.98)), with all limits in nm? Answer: 2.85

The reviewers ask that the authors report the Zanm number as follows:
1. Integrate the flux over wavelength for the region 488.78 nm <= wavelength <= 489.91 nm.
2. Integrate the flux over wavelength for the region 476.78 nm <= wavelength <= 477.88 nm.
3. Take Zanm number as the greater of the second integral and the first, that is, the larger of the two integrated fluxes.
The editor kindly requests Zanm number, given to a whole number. 60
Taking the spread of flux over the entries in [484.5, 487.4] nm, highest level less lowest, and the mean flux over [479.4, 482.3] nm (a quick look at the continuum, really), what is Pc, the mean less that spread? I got -34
